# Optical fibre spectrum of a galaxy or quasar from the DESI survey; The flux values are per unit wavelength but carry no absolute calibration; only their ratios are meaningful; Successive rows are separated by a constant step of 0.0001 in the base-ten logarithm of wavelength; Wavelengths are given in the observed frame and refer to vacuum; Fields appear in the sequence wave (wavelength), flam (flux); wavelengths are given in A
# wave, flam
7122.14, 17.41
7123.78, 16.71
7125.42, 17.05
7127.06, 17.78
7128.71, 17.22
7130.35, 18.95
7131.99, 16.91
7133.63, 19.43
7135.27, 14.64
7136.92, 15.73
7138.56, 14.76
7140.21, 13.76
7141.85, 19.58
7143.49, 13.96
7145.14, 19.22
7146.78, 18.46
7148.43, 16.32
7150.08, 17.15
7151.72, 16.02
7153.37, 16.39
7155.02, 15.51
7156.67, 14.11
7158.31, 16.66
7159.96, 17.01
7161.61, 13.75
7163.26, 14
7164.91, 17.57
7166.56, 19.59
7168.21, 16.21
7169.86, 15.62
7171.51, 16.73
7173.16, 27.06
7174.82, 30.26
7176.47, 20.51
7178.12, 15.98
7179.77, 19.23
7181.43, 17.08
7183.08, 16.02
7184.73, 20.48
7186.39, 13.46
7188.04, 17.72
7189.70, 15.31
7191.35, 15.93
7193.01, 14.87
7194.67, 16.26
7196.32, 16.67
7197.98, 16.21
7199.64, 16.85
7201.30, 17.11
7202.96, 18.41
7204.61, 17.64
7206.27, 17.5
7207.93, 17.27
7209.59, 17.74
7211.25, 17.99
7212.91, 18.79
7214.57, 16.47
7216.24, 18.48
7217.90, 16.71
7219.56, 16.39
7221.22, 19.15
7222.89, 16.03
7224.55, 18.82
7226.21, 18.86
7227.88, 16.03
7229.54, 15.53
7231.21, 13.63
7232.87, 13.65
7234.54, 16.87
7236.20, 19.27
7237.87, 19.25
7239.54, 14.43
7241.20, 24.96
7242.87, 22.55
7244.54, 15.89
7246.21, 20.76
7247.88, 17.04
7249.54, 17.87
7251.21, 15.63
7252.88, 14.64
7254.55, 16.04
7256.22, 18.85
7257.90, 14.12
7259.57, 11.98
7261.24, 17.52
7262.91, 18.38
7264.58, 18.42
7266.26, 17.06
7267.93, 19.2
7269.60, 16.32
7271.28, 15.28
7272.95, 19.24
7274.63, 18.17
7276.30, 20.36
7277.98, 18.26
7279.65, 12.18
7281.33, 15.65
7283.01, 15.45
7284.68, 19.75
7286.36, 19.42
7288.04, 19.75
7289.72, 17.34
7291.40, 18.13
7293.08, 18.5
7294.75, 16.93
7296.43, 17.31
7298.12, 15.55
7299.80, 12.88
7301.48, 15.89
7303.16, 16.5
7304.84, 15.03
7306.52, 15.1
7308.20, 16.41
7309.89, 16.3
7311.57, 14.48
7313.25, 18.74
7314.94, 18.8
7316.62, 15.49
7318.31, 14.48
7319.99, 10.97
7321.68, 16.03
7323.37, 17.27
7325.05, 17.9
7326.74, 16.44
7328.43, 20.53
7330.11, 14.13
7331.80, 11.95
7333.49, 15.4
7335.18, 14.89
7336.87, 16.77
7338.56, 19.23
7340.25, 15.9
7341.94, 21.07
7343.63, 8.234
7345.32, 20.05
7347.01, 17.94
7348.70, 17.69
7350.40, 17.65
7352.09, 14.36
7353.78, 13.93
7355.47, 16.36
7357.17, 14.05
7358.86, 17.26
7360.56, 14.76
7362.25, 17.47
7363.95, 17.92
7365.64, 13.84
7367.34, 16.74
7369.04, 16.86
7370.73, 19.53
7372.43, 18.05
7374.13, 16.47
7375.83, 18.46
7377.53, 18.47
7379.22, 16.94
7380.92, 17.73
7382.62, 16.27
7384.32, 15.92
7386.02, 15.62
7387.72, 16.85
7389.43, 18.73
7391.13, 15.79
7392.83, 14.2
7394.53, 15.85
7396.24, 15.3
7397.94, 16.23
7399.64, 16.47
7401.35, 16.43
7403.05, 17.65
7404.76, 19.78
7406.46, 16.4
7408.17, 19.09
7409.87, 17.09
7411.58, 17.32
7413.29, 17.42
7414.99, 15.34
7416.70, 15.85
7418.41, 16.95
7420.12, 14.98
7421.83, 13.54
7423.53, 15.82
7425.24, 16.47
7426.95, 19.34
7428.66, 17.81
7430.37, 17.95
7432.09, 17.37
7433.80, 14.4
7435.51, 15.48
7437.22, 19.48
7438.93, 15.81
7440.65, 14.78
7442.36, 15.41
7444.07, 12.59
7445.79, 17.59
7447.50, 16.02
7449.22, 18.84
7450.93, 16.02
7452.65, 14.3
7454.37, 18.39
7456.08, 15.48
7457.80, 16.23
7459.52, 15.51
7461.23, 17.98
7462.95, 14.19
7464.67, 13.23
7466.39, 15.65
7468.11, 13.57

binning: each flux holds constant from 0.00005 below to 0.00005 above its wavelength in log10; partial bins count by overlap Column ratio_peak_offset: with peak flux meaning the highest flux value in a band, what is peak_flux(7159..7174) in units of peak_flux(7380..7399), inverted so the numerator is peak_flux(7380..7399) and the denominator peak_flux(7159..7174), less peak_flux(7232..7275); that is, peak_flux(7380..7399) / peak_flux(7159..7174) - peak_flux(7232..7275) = -24.3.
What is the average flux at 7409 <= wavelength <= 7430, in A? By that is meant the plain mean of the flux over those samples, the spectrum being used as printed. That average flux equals 16.5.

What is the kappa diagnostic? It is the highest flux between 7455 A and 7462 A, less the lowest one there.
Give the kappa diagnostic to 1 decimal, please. 2.5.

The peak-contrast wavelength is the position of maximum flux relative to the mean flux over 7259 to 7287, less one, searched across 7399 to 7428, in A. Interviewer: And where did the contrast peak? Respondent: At 7404.76 A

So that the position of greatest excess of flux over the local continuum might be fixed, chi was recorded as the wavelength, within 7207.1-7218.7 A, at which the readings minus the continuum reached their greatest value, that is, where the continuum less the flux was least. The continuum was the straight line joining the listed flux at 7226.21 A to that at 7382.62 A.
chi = 7212.91 A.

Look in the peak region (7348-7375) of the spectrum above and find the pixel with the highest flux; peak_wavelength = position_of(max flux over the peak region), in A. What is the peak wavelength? 7370.73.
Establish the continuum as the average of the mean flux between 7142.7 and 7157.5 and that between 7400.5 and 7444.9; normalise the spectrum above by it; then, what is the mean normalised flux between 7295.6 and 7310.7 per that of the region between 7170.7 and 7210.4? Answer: 0.87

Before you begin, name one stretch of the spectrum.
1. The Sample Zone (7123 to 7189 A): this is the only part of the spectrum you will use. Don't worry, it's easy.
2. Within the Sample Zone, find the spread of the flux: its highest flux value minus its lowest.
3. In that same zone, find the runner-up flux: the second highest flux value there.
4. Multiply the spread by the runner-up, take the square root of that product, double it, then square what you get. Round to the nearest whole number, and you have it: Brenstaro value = 1818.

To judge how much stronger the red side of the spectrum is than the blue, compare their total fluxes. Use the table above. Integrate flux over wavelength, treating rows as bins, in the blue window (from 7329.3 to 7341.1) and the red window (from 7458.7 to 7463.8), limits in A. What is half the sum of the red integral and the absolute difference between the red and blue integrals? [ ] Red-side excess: 91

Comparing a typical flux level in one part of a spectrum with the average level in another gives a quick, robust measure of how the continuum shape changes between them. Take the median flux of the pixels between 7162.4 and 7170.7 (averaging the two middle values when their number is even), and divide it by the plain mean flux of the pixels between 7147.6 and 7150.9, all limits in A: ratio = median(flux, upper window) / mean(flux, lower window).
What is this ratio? 0.97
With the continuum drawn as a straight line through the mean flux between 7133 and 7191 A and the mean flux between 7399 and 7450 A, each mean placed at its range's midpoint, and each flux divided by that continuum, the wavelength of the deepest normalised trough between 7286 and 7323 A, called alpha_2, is 7319.99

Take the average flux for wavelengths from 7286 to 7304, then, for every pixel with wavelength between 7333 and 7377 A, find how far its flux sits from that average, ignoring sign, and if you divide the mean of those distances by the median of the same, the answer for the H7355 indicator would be 1.44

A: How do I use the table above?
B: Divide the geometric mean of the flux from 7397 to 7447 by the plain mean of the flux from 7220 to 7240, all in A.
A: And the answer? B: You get 0.98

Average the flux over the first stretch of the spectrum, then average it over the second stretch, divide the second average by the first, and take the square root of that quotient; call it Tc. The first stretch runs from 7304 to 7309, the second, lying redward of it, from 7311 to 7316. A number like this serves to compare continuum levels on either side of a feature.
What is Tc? 1.06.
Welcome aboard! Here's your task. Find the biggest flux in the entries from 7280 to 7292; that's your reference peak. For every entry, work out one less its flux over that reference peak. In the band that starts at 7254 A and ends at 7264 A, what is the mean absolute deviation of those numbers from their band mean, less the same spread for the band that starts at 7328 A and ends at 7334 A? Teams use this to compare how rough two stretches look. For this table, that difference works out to -0.021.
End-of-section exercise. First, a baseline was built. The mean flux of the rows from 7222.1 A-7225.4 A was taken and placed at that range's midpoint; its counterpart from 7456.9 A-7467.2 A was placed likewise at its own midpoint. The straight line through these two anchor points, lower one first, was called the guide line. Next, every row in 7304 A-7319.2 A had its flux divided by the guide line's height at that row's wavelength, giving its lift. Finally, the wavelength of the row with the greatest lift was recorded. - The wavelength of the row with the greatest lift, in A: 7314.94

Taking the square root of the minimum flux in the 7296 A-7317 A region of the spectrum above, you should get 3.6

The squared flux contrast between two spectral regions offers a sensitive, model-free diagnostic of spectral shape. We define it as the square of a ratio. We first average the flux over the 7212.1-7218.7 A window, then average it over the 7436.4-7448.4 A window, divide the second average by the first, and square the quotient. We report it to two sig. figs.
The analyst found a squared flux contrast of 0.82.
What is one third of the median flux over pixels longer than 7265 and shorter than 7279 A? 6.07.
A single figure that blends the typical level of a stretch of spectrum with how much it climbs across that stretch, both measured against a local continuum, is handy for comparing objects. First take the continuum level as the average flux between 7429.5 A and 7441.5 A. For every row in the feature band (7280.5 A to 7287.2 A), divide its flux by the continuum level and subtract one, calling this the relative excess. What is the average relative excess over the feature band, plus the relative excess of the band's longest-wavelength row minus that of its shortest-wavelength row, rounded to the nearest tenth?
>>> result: 0.3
